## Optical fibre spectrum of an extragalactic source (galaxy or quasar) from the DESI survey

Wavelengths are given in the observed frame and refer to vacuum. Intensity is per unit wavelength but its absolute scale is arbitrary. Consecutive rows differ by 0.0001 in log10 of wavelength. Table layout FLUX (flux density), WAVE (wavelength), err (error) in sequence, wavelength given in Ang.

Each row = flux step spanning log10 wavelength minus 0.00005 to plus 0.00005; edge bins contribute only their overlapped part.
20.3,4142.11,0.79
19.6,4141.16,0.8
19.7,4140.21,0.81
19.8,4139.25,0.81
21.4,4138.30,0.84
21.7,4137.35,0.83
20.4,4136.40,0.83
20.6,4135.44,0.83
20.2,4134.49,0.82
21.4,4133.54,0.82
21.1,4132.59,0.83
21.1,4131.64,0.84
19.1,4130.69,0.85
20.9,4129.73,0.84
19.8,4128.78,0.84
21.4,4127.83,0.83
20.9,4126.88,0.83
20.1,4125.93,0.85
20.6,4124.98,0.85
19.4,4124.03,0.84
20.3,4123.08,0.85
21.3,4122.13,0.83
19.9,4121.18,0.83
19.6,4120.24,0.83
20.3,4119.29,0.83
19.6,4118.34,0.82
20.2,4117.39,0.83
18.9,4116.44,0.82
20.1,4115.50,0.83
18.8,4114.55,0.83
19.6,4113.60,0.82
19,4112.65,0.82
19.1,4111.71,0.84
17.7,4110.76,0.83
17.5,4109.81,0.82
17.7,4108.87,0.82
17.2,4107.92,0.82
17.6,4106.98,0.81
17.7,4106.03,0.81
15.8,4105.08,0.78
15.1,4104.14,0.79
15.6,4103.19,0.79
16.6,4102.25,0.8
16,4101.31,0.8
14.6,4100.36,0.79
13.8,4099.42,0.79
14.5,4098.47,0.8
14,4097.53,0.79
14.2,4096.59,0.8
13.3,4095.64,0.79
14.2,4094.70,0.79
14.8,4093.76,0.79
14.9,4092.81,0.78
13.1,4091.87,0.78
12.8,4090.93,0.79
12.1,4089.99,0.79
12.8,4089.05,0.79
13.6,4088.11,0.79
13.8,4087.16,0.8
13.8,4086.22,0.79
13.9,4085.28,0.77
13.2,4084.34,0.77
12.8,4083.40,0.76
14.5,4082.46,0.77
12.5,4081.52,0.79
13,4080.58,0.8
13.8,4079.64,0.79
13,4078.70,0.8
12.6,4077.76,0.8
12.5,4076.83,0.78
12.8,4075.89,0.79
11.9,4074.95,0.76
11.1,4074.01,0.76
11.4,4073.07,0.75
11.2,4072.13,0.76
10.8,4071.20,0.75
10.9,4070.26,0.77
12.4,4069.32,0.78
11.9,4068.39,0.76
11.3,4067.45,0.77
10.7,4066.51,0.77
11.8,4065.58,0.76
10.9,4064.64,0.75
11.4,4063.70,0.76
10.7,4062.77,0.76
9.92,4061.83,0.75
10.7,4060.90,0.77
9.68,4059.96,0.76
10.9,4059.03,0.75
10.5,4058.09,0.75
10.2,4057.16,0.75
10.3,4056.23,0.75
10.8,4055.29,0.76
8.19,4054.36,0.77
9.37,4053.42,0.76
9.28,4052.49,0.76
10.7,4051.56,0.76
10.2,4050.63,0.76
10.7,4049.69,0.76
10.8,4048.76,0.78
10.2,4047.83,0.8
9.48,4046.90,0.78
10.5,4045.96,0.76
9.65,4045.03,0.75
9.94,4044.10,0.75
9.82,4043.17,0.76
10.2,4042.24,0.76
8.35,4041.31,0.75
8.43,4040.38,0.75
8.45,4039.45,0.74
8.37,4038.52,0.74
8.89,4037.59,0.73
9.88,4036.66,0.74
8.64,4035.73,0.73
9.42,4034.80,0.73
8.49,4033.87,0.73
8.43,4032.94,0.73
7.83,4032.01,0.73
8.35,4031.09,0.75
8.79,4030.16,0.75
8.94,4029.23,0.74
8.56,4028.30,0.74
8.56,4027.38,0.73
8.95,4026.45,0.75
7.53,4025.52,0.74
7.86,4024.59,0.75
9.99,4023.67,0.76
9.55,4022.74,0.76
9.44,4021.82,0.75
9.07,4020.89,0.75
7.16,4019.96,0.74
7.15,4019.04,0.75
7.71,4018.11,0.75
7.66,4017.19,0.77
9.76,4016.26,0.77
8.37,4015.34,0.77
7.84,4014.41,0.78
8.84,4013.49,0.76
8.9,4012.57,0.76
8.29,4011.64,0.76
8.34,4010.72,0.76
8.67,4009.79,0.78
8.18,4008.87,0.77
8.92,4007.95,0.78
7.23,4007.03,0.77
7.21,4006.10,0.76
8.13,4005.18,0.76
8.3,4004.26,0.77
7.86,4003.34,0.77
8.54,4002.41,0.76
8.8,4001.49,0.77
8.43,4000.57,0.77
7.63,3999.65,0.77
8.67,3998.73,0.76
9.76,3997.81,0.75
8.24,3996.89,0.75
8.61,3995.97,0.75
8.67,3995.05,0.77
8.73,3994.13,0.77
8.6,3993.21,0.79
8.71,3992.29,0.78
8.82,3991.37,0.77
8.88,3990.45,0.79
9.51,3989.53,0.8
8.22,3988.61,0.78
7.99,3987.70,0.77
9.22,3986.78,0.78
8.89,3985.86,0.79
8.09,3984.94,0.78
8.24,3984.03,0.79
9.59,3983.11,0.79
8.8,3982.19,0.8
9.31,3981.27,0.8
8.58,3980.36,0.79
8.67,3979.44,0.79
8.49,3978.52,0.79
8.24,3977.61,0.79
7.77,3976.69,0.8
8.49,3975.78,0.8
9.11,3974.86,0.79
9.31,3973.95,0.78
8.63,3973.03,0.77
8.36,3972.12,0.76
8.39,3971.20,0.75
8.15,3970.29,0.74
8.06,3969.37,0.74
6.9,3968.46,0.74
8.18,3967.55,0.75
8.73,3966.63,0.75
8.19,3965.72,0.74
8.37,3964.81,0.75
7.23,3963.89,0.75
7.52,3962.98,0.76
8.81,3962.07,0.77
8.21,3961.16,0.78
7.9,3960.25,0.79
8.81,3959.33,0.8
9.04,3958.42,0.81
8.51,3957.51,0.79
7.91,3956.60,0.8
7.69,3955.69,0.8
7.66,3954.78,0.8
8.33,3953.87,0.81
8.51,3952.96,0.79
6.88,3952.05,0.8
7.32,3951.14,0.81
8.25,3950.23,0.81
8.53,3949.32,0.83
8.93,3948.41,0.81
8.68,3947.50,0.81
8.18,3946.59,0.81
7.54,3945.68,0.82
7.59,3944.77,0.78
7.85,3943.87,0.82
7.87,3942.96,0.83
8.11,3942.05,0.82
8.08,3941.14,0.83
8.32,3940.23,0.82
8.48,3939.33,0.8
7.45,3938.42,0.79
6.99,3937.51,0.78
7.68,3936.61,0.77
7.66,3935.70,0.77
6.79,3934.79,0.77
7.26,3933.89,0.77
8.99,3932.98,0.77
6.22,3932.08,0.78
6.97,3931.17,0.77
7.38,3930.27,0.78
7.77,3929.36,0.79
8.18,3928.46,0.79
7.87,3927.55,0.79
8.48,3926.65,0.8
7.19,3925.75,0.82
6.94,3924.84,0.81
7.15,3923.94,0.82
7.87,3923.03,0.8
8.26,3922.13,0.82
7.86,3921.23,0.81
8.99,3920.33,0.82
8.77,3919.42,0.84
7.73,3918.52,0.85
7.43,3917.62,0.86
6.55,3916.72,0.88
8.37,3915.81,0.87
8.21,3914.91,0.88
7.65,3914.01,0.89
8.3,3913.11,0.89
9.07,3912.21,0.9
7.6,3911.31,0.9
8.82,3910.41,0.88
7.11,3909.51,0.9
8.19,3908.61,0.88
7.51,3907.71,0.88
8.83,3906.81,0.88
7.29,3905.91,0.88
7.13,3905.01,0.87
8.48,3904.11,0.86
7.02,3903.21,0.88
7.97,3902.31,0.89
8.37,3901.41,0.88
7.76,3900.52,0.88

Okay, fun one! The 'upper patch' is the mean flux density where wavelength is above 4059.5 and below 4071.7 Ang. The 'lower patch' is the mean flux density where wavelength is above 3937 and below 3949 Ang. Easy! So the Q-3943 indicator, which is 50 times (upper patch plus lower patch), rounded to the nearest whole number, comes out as 951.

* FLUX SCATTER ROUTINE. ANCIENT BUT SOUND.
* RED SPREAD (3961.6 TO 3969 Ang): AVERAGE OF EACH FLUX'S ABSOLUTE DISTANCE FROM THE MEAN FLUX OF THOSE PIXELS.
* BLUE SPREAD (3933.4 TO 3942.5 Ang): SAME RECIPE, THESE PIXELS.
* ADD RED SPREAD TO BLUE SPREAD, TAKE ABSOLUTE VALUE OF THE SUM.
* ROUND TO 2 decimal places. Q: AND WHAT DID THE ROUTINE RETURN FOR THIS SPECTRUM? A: 1.03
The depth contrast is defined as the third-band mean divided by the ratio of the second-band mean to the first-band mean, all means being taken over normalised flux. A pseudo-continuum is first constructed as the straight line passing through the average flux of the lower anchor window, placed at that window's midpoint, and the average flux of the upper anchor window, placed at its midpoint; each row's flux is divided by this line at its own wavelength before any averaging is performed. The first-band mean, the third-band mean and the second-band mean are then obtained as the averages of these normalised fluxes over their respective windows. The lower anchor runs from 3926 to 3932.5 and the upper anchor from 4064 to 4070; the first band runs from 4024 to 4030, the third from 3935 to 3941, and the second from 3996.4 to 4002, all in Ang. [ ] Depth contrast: 0.90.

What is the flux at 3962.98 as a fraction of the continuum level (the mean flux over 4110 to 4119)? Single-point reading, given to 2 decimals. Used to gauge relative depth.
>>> 0.39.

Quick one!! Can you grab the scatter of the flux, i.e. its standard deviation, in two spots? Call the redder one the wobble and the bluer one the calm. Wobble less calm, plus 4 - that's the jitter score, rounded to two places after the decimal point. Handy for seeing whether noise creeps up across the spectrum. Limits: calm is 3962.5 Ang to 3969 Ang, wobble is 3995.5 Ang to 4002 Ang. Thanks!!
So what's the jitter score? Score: 3.98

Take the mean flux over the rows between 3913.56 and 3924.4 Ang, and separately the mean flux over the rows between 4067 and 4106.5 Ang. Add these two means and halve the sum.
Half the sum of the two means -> 10.7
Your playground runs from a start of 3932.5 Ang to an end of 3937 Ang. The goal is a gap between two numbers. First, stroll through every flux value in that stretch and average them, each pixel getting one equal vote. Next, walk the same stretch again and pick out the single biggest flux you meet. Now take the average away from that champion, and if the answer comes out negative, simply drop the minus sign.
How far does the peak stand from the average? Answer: 1.3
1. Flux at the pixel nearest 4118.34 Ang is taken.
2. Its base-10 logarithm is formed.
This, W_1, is 1.29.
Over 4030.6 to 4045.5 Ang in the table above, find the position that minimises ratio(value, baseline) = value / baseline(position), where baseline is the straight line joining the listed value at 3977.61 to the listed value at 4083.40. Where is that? 4032.01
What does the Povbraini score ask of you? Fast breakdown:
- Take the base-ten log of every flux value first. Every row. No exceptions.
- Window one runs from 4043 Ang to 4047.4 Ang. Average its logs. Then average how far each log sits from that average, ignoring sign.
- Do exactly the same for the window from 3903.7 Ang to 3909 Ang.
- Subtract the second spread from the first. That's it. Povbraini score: -0.021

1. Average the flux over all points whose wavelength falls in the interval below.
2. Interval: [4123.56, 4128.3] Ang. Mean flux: 20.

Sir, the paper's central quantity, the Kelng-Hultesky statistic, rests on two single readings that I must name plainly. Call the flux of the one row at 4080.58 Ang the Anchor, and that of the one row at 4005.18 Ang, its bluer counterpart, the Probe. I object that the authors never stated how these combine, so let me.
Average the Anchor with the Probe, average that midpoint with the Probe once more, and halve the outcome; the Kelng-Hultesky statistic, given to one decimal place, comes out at 4.7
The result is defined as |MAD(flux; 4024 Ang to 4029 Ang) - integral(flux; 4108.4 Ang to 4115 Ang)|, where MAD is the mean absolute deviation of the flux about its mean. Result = 122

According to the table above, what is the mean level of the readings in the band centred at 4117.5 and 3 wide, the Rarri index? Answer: 19.6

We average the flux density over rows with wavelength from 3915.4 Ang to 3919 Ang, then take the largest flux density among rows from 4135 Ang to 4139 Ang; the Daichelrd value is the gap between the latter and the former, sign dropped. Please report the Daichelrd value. 14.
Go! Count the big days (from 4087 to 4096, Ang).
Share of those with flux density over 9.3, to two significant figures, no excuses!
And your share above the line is 1.0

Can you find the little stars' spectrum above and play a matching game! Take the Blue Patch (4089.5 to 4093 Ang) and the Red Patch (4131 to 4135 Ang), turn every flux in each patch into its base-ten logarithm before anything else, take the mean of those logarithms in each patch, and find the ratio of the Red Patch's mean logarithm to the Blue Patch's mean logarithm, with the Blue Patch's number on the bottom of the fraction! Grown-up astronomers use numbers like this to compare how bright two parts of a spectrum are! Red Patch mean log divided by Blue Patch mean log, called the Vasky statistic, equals 1.18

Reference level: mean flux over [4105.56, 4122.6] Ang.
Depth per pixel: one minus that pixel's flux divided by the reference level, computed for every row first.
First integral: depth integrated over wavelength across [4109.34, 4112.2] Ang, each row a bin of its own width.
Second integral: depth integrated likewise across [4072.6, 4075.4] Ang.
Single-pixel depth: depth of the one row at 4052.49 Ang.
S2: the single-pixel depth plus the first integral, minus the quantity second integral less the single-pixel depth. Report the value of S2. 0.0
